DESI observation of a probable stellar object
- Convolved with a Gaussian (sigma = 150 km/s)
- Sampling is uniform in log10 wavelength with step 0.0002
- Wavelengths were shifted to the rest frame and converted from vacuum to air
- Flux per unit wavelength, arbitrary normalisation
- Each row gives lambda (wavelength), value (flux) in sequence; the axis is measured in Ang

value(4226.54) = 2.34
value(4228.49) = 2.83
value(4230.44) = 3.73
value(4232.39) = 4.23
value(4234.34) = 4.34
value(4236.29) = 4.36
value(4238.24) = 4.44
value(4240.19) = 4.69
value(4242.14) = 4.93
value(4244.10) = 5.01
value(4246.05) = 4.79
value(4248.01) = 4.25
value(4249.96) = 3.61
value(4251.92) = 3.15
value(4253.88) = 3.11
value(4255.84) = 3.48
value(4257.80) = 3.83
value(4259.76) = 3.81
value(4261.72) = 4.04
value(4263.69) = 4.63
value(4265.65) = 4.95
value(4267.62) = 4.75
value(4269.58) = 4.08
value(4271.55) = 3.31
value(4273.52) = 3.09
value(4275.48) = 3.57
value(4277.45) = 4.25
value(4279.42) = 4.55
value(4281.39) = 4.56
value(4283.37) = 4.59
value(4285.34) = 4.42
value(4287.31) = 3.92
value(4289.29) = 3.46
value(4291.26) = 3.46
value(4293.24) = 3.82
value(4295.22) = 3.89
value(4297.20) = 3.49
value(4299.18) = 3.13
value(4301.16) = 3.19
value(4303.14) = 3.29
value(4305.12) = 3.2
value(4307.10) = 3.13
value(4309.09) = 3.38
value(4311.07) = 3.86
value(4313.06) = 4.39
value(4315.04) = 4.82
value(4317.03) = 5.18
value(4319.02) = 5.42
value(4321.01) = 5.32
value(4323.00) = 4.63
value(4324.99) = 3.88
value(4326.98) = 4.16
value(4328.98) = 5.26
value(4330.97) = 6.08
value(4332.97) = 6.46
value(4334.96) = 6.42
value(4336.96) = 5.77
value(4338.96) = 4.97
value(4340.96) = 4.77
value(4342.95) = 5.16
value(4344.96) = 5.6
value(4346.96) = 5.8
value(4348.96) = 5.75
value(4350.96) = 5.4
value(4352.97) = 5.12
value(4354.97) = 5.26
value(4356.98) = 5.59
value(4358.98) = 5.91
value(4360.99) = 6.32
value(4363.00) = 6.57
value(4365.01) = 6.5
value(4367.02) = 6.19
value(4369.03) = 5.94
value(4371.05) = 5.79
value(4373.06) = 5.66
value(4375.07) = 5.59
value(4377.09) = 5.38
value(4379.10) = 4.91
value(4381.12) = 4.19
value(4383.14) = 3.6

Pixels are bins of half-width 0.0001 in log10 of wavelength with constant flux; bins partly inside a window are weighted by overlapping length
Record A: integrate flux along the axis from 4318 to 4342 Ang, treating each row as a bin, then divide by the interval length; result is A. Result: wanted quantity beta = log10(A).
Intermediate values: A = 5.26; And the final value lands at 0.72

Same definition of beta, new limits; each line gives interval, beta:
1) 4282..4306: 0.56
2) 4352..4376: 0.77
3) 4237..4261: 0.61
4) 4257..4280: 0.61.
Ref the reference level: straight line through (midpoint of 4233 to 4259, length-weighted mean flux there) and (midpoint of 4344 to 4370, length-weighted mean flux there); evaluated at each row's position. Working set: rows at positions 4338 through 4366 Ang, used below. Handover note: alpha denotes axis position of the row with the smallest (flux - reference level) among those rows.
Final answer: 4340.96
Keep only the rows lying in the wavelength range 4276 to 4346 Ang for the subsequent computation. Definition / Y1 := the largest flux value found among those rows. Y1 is 6.46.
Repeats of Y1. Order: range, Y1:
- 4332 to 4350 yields 6.46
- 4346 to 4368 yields 6.57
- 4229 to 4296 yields 5.01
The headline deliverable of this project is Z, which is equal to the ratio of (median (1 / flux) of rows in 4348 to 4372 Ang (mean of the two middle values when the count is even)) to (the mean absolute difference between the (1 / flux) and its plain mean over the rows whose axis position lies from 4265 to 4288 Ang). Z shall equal 6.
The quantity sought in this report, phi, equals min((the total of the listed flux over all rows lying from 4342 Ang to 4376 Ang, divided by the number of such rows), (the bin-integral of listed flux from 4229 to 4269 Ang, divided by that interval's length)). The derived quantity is 4.19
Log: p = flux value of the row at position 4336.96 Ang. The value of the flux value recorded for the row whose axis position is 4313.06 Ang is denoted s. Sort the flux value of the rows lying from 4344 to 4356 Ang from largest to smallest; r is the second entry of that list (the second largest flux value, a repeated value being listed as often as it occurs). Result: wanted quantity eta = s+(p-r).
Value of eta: 4.4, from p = 5.77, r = 5.75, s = 4.39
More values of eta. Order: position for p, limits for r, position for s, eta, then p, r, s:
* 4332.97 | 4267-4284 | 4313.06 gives 6.3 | 6.46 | 4.59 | 4.39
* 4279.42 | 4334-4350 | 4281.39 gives 3.3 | 4.55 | 5.8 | 4.56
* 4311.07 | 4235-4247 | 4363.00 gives 5.5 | 3.86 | 4.93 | 6.57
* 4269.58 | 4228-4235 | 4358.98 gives 5.8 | 4.08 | 4.23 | 5.91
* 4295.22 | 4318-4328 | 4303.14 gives 1.9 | 3.89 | 5.32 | 3.29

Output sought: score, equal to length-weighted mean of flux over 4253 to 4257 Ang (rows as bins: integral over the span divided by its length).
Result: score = 3.3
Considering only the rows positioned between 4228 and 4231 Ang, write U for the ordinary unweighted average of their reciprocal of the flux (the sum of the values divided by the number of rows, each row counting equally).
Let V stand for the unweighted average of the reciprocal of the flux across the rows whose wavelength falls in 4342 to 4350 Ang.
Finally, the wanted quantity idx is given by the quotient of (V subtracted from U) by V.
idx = 0.73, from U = 0.31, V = 0.18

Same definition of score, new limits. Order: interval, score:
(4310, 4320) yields 4.7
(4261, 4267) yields 4.6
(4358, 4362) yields 6.1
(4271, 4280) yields 3.7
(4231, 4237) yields 4.3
